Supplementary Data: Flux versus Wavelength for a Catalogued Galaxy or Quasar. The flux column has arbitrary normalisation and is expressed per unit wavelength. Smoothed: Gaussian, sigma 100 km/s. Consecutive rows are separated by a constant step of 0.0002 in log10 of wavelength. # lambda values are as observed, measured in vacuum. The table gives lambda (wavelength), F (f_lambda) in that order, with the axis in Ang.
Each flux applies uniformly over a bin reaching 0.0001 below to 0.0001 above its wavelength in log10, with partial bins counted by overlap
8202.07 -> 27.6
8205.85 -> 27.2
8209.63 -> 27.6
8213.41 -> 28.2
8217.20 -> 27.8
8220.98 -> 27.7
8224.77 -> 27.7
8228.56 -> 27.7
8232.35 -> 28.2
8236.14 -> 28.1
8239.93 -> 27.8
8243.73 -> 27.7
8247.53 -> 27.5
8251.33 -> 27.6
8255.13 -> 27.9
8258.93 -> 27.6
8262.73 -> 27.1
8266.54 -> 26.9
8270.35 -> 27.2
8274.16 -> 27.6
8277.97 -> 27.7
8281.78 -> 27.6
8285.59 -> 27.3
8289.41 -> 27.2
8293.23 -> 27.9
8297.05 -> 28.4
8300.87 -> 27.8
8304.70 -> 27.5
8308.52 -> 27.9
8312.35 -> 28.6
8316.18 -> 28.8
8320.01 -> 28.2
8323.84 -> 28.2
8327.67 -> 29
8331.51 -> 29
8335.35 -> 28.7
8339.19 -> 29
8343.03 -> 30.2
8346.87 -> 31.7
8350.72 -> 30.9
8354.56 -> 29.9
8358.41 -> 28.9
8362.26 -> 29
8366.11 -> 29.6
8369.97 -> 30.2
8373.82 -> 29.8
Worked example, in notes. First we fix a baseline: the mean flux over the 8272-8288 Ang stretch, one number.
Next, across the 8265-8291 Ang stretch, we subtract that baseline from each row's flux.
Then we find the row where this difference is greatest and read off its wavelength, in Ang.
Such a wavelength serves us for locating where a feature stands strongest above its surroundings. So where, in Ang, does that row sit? 8277.97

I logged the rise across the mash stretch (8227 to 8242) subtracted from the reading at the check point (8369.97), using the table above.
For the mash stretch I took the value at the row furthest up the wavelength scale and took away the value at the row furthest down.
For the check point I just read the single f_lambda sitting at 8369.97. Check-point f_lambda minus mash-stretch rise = 30.1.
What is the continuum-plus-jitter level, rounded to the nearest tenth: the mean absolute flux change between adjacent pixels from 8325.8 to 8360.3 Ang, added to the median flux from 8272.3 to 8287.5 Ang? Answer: 28.4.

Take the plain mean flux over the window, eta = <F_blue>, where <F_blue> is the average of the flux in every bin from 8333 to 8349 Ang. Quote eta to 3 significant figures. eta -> 29.9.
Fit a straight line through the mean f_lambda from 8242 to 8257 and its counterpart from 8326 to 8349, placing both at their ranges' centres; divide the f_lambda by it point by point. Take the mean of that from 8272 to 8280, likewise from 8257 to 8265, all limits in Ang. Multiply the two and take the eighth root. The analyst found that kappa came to 0.995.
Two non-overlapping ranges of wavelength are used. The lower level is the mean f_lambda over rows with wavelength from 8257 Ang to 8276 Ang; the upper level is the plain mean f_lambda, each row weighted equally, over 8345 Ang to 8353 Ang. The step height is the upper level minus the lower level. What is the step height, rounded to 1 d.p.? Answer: 4.0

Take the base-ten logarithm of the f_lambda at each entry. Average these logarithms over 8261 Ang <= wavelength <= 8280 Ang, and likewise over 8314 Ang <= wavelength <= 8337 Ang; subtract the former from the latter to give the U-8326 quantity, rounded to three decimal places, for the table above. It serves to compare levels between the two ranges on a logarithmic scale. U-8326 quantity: 0.021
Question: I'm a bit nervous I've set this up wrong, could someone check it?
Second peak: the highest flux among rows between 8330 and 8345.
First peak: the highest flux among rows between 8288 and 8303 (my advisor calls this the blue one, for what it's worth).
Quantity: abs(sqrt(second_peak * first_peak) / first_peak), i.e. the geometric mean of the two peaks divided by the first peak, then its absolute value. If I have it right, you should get 1.03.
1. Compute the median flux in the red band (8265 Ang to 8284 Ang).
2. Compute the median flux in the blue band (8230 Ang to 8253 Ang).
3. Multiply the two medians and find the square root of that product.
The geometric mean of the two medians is 27.7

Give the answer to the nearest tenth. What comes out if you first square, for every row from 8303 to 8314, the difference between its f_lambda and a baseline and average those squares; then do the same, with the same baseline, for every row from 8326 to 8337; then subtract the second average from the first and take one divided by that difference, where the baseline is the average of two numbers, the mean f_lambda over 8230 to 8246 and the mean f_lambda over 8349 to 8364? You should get 1.2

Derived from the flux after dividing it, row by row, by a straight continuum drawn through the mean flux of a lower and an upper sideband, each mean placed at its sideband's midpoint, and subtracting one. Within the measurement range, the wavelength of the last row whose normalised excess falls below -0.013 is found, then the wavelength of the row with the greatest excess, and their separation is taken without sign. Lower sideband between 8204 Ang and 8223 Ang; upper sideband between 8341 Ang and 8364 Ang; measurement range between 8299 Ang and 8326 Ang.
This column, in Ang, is 7.7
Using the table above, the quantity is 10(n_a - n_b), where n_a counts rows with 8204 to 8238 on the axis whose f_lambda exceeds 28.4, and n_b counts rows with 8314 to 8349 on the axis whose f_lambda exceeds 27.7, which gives -90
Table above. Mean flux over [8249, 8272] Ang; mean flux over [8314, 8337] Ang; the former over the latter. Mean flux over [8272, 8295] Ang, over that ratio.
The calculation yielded 28.8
